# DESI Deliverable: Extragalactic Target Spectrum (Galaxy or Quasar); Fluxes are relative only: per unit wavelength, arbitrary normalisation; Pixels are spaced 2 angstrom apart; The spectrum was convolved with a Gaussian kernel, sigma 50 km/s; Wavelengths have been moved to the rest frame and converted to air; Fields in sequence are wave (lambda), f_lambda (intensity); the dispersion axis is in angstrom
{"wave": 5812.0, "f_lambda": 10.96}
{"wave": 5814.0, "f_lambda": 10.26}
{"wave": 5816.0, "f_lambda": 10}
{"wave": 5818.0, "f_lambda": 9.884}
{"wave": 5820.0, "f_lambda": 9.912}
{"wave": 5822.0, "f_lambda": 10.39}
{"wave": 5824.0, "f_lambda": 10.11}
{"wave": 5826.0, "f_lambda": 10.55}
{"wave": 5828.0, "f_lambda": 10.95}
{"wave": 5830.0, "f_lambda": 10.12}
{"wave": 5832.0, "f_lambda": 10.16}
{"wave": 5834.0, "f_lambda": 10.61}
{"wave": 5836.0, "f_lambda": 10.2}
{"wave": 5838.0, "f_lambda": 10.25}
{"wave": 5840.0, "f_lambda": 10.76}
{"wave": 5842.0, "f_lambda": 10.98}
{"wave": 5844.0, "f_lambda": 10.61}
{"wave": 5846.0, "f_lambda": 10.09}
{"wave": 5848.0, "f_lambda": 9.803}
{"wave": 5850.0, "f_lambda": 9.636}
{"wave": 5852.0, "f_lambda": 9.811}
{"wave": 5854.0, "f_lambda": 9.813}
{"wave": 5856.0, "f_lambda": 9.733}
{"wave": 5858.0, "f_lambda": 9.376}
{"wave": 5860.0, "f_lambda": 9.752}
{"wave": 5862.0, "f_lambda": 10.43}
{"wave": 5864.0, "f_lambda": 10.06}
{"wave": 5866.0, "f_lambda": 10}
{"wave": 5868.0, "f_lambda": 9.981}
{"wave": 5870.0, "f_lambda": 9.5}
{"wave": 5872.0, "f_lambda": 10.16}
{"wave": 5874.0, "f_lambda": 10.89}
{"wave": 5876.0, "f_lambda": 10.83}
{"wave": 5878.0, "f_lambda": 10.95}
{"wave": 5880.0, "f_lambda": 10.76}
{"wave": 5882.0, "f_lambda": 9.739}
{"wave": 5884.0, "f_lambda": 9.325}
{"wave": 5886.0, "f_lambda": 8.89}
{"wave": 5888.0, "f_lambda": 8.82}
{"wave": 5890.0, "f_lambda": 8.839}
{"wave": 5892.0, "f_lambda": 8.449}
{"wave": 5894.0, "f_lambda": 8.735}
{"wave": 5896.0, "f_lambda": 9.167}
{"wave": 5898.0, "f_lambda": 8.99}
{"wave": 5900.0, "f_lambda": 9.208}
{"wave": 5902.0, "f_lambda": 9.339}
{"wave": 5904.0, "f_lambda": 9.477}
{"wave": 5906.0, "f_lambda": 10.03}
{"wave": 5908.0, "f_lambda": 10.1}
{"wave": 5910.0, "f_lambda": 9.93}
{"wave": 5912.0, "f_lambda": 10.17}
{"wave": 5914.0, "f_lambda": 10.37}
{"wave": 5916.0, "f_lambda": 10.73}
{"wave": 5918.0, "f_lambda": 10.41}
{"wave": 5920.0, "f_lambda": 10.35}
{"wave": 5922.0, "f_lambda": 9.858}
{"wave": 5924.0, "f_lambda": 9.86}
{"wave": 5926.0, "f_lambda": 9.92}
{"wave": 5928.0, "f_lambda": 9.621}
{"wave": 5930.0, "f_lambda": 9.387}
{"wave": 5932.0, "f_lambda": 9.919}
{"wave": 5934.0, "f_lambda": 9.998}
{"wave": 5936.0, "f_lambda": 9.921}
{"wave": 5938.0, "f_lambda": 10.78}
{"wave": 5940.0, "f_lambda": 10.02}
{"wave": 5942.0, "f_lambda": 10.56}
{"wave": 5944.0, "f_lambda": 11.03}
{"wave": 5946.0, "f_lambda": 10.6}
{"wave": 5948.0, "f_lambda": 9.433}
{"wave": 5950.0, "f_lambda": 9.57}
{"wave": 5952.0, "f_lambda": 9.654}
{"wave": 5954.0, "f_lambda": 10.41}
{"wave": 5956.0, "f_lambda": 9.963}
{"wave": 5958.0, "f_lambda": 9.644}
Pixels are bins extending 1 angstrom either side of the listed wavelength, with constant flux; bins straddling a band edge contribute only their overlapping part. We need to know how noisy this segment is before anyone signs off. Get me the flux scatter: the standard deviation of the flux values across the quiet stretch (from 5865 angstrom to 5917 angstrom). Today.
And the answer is 0.7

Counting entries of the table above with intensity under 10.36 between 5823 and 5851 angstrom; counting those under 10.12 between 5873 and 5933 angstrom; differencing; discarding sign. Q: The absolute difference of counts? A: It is 13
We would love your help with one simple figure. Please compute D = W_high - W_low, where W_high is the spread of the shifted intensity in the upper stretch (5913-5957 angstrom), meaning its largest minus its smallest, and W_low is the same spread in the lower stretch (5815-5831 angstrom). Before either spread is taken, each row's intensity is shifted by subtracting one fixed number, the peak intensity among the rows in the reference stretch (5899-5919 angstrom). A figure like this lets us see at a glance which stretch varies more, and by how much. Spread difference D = 0.6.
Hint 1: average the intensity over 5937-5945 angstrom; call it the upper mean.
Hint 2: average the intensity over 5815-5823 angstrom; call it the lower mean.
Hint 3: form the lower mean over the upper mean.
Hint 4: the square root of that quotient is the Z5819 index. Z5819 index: 0.97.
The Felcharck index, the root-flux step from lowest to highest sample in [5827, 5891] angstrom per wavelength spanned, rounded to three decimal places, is -0.005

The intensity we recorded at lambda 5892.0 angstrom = 8.449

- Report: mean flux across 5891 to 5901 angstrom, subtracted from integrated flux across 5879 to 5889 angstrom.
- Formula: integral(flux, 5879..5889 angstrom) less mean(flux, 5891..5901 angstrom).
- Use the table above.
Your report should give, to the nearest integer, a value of 86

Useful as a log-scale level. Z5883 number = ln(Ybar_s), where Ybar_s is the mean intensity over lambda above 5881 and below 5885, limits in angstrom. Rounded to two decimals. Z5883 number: 2.25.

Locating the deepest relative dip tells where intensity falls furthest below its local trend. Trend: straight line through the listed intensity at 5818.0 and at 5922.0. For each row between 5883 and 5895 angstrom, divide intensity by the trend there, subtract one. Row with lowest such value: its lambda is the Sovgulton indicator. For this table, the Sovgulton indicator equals 5892.0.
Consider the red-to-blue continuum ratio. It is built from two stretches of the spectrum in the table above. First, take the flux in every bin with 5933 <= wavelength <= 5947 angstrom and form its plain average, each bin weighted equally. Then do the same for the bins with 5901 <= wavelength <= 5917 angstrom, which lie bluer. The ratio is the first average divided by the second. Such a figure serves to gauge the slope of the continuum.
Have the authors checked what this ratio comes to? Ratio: 1.04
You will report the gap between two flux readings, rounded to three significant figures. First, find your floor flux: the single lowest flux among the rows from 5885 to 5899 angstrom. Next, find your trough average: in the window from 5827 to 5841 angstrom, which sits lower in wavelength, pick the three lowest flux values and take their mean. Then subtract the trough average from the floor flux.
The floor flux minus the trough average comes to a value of -1.71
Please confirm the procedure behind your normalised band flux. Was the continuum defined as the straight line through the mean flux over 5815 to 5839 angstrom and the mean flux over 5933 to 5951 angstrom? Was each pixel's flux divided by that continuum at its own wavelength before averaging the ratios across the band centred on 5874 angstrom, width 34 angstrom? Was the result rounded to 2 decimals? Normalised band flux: 0.97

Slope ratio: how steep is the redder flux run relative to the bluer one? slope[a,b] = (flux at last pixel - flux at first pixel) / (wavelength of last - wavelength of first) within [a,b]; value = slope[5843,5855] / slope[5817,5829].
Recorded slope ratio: -0.7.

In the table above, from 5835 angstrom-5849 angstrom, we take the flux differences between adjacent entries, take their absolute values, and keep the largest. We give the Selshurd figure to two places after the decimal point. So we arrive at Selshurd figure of 0.52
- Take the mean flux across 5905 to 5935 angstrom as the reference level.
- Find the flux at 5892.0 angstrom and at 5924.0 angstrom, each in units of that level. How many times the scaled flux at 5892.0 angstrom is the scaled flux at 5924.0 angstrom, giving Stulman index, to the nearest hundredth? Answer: 1.17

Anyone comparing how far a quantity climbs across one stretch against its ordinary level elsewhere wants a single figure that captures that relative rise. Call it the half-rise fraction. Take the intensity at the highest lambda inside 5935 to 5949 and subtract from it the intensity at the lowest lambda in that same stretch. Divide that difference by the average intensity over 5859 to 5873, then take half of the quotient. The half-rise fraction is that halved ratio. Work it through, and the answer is -0.024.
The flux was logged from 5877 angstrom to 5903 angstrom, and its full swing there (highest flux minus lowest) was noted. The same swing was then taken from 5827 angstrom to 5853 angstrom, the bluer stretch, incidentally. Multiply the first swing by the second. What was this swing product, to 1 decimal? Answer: 3.4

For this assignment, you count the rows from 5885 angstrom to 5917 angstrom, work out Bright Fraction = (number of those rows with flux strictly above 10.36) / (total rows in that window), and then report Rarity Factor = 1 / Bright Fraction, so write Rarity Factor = 8.0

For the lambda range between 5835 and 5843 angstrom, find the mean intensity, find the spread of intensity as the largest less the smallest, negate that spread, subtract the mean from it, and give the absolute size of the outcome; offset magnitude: 11.3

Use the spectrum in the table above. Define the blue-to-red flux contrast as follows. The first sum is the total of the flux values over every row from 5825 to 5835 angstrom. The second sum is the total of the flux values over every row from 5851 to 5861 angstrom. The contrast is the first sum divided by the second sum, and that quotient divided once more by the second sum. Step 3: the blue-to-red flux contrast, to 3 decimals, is 0.022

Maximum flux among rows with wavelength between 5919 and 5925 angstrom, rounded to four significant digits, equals 10.35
